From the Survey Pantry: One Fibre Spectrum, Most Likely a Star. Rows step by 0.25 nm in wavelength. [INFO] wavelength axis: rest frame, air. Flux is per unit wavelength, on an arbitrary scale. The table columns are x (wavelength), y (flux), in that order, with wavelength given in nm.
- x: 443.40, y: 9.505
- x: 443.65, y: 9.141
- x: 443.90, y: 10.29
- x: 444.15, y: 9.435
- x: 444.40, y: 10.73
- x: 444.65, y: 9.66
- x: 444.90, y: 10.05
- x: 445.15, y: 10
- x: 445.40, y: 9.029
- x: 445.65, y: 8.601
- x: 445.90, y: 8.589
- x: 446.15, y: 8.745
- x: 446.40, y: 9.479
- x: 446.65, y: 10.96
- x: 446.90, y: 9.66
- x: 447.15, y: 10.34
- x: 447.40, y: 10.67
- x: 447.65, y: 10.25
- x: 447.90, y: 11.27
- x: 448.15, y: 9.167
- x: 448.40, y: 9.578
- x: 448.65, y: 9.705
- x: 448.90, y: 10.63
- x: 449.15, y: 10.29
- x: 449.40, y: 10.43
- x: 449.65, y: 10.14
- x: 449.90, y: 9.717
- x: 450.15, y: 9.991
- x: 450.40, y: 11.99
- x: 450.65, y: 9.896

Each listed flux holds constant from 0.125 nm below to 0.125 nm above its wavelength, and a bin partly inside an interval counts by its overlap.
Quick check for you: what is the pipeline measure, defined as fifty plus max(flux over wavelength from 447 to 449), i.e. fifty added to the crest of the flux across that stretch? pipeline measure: 61.3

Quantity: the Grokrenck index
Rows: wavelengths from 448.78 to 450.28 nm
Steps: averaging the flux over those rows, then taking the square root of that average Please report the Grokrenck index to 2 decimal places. 3.19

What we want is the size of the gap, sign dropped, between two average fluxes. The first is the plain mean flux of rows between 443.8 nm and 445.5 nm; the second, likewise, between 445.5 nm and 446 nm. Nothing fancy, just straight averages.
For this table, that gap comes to 1.3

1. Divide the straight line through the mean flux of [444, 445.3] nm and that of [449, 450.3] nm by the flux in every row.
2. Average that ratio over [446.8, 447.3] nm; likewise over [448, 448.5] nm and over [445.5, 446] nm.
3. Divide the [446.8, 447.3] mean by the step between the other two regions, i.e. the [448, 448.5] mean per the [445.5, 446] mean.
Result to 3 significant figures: 1.09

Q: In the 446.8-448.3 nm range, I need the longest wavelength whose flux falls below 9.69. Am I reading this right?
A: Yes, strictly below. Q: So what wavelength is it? 448.15 nm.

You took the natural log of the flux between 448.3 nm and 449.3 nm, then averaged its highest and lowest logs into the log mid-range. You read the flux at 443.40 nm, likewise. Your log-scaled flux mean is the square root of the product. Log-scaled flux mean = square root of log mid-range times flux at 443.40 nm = 4.69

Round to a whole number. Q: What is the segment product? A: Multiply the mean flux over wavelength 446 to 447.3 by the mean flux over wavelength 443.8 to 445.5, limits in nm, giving 97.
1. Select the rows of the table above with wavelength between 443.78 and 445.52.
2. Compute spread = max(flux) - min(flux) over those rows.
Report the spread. 1.7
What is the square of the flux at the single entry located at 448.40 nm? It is 92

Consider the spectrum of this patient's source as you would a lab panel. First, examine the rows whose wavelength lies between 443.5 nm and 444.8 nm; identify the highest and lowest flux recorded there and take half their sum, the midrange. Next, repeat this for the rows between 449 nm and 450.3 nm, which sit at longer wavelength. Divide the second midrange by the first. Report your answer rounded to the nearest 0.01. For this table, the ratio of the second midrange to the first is 1.01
